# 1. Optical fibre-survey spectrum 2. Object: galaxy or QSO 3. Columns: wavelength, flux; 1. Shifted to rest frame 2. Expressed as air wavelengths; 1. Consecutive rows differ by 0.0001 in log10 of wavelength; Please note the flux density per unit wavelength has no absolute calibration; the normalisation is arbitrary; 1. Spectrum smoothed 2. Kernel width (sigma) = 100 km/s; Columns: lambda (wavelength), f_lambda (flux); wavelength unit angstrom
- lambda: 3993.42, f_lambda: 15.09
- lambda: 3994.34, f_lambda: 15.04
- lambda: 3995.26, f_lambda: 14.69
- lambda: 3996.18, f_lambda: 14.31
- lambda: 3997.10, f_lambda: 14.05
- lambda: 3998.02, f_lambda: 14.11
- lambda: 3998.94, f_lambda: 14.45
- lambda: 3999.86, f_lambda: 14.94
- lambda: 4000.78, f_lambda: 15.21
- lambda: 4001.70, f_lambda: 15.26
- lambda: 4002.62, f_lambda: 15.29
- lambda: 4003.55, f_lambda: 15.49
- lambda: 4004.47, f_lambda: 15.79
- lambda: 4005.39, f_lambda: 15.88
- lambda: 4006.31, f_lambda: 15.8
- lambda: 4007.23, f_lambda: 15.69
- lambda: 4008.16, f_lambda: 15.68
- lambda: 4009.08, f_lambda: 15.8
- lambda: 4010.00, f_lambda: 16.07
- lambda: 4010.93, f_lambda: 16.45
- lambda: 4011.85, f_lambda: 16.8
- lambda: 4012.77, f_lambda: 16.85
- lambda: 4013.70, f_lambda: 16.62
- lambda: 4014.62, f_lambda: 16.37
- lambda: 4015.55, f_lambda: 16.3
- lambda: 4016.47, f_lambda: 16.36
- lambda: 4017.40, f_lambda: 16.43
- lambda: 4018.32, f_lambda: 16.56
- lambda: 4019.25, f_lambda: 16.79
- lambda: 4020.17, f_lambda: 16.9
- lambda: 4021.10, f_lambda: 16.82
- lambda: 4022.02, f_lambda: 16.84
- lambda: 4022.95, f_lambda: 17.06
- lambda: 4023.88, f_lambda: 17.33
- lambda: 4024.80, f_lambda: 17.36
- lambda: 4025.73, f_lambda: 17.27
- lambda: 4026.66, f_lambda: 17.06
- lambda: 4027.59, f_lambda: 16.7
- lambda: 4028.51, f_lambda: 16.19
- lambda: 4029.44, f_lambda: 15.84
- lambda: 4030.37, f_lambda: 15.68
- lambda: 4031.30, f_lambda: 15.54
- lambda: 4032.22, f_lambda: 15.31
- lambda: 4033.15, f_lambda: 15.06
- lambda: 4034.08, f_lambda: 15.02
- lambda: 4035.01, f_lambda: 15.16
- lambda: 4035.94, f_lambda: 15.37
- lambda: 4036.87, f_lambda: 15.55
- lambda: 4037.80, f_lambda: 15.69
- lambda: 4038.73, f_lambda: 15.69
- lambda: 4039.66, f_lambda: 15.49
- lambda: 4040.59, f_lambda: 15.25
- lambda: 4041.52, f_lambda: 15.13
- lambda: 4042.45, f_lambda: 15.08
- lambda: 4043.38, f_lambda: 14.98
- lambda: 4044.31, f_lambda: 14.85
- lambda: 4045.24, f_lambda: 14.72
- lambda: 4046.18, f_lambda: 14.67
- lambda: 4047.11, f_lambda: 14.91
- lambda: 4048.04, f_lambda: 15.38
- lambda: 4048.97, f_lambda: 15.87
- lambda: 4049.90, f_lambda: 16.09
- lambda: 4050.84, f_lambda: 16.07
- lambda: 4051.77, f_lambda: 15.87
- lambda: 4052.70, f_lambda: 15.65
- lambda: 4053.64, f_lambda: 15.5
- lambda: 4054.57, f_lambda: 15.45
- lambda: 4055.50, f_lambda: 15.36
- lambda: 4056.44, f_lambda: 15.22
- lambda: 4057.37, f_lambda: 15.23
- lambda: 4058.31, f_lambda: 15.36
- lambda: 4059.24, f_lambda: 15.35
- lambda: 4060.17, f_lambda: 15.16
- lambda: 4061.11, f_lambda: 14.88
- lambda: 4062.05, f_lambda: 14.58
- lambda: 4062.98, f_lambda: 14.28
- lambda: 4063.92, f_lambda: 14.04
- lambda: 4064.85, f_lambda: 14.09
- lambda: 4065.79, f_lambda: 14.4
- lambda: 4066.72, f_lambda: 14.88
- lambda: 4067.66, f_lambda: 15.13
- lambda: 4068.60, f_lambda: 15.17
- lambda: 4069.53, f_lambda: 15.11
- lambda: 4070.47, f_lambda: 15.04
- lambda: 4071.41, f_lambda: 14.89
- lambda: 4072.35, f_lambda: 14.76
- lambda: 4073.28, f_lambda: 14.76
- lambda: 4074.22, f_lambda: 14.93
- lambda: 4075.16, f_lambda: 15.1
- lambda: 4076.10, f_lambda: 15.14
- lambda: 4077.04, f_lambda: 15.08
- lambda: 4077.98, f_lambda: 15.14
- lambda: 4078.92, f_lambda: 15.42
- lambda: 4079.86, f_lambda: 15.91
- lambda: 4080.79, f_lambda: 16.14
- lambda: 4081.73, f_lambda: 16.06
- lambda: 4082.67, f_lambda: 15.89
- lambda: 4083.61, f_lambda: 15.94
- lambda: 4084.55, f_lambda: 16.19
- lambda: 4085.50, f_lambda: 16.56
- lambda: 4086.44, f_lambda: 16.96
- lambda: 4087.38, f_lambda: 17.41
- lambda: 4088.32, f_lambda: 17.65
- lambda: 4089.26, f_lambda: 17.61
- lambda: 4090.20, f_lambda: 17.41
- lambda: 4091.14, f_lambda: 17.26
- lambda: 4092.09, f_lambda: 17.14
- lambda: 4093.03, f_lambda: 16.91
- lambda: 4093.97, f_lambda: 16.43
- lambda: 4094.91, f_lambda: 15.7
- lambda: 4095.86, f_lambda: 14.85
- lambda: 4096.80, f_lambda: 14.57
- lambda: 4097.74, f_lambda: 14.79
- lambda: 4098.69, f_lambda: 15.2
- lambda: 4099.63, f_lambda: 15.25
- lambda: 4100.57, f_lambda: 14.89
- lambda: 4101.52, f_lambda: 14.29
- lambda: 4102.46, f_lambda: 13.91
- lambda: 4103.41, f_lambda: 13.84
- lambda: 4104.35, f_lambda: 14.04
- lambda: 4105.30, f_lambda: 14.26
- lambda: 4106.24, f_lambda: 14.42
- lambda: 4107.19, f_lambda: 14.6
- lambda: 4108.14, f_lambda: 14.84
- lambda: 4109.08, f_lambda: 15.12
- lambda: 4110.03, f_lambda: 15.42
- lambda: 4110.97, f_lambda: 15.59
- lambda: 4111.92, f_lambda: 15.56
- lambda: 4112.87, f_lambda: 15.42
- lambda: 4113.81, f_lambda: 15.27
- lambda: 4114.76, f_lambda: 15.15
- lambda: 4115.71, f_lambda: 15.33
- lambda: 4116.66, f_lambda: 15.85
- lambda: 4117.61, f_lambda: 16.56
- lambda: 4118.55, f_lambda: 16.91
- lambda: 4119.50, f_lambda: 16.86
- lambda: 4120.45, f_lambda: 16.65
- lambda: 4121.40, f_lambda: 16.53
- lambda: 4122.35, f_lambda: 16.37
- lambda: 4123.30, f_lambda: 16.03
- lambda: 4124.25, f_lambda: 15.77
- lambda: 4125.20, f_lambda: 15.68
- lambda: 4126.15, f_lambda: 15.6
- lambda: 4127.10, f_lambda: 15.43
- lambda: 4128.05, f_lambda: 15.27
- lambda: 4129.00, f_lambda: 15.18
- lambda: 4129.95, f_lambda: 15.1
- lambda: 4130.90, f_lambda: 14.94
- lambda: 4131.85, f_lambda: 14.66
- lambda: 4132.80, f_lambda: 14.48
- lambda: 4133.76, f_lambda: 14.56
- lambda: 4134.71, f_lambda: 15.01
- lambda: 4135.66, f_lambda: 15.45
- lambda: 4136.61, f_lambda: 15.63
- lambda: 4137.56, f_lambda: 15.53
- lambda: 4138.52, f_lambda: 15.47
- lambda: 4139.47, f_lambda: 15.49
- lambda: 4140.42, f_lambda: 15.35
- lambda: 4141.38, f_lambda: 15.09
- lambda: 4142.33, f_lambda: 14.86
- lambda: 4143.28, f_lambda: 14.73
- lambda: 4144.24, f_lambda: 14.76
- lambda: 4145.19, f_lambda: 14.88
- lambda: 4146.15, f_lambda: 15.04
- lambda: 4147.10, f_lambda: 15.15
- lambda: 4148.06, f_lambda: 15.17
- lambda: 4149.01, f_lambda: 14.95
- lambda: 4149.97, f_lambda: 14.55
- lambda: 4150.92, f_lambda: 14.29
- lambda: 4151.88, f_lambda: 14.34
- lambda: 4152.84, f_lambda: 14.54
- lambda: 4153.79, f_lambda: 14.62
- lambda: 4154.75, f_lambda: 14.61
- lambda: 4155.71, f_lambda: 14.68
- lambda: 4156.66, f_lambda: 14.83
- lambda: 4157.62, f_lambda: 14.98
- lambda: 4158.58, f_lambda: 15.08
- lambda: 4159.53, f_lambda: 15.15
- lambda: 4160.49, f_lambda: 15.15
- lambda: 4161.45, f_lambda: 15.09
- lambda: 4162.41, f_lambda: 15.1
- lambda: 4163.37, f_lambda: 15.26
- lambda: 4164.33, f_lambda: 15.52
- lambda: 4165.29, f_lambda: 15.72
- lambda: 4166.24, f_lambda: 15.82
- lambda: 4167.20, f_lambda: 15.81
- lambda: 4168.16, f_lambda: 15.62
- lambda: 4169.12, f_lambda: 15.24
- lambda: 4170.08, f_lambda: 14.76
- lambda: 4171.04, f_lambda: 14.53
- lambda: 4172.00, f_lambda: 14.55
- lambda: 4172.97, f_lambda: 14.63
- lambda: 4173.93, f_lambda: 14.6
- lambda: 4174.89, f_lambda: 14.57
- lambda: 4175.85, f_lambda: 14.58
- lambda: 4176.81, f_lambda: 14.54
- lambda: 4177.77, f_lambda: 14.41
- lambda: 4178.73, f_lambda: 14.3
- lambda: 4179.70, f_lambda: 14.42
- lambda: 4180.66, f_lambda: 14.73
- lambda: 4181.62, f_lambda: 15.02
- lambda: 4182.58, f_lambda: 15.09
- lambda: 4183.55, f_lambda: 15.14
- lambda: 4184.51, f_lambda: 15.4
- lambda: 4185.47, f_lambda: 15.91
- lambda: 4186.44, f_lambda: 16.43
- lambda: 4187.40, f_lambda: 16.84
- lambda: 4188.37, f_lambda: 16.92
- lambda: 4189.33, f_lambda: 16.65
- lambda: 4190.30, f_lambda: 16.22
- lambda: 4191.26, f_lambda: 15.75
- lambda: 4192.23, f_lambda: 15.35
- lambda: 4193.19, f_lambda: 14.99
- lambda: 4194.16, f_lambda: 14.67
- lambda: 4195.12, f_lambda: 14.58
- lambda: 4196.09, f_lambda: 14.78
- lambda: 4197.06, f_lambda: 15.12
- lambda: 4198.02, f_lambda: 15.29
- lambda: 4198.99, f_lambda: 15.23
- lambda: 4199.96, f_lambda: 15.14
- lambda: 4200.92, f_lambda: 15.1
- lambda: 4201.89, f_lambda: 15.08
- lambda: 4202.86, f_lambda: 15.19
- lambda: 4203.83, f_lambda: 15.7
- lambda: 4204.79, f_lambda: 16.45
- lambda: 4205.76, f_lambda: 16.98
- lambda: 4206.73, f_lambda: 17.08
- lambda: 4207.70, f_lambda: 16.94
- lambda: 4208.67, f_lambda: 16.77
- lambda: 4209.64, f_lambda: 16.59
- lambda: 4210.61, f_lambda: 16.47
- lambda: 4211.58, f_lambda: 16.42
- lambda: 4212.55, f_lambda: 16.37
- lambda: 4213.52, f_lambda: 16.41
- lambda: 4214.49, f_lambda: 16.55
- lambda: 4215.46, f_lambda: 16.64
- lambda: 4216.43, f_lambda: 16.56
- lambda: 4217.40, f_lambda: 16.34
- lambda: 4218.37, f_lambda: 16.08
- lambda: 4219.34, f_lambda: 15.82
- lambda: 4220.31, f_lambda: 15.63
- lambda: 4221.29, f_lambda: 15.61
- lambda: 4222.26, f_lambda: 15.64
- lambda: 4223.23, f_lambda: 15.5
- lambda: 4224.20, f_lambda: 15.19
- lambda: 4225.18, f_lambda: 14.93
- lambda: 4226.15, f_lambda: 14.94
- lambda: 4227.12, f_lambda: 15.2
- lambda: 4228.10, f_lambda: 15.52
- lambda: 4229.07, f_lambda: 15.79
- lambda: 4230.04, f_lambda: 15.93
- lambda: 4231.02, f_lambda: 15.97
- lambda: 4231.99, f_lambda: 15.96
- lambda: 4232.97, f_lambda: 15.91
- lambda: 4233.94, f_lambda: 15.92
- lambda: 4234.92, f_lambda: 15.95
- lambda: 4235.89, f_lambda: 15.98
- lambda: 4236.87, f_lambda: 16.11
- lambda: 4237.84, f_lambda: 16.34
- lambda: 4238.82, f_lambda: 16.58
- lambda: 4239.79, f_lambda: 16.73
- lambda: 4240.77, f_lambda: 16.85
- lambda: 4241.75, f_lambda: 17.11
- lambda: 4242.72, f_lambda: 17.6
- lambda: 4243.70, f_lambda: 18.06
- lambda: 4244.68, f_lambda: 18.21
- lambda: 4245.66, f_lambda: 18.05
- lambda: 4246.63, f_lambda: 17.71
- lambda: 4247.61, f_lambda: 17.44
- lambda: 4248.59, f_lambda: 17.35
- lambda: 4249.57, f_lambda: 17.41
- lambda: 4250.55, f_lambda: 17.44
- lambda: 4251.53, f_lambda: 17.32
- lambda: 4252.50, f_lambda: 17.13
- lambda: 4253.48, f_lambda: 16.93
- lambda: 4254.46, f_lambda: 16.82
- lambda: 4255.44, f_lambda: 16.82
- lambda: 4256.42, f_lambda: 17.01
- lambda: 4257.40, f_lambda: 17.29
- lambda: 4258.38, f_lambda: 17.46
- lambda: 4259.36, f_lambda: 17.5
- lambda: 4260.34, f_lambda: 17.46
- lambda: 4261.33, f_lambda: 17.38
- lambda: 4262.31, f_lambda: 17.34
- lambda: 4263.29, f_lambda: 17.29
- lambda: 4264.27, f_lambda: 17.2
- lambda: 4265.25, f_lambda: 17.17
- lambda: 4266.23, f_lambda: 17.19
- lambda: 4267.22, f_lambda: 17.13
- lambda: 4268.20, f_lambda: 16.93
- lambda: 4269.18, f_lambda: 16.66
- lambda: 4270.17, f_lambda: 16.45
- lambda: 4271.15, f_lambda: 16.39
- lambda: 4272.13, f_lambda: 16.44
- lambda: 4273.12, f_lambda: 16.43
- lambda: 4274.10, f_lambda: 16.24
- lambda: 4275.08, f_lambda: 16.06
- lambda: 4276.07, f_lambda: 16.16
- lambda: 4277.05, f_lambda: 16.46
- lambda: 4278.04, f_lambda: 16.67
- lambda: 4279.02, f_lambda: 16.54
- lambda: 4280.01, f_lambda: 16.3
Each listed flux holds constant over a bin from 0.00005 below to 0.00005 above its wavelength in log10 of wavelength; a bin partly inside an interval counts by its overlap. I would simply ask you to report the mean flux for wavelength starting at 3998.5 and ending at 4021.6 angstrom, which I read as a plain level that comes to 16.0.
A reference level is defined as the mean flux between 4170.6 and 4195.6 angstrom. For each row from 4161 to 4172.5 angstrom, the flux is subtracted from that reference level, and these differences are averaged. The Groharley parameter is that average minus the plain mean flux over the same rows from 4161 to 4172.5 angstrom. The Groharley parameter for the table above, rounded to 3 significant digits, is -15.3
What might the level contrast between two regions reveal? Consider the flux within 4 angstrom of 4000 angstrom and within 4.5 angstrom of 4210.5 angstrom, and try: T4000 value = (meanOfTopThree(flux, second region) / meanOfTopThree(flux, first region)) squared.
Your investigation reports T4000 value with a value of 1.2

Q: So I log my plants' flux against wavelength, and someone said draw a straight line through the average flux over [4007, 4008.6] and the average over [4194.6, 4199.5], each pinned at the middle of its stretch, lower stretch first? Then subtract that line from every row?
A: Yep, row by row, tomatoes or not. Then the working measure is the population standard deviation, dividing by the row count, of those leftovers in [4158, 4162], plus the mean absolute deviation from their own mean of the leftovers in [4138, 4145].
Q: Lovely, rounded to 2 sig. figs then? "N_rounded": 0.31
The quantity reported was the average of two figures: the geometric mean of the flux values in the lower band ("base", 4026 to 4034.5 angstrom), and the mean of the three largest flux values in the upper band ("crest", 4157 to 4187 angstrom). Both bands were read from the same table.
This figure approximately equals 15.9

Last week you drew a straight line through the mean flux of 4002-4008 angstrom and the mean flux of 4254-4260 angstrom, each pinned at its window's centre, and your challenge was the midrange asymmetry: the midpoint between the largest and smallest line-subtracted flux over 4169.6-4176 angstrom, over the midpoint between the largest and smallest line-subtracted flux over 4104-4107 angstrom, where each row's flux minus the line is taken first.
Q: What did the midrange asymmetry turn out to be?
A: 1.0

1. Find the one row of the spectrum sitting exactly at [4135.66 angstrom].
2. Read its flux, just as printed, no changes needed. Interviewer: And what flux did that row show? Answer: 15.45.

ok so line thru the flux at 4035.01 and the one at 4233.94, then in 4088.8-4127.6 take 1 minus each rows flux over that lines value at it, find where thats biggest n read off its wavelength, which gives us 4103.41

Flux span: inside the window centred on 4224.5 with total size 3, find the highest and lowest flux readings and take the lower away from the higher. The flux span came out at 0.57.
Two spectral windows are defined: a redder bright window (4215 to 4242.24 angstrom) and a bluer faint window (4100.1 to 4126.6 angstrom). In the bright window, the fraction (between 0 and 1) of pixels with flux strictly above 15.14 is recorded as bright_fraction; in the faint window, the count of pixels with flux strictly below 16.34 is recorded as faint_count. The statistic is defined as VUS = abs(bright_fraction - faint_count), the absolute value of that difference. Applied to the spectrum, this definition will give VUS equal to 21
